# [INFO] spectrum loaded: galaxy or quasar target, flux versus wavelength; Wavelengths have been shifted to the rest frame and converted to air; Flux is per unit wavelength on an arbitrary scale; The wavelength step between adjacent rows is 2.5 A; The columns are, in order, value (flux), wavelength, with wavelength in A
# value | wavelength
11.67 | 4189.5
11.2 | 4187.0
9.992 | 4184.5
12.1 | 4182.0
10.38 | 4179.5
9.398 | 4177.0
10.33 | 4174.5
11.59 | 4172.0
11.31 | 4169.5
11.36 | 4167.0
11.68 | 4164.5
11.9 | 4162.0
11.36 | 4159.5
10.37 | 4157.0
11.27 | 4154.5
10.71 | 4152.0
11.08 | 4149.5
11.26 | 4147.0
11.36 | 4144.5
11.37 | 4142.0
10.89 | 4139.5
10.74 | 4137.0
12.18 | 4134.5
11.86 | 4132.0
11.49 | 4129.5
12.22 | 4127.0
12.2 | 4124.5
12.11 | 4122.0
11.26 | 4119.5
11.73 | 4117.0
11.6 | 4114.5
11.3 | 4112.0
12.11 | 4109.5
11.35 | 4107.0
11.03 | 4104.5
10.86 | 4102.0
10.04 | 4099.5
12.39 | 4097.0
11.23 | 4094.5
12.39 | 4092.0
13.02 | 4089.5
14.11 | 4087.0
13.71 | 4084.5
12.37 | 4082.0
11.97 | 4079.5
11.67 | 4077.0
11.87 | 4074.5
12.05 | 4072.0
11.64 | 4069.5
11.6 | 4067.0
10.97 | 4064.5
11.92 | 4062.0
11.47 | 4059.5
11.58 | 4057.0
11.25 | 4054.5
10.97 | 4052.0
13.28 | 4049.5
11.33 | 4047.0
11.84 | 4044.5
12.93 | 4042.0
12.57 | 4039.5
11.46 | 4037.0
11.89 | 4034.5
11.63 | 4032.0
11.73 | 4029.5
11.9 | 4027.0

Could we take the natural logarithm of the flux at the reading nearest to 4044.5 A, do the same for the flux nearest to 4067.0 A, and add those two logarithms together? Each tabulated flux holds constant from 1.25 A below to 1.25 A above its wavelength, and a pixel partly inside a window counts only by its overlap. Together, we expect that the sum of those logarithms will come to 4.92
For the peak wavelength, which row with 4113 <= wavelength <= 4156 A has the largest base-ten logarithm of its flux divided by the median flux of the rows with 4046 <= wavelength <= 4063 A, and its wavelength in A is 4127.0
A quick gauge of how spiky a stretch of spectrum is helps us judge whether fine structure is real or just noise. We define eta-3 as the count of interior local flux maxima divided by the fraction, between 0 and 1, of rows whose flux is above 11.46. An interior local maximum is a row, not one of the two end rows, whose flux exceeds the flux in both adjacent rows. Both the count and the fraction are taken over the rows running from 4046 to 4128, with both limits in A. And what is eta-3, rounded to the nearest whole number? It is 12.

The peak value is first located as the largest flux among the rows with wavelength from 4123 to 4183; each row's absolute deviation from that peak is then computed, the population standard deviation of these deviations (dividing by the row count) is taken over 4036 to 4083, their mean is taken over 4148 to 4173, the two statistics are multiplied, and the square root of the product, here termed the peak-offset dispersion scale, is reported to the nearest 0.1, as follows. 0.6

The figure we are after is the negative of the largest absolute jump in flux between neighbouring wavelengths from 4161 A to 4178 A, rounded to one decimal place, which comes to -1.3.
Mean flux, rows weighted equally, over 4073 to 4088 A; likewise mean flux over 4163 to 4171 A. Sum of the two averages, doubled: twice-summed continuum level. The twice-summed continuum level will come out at 48.1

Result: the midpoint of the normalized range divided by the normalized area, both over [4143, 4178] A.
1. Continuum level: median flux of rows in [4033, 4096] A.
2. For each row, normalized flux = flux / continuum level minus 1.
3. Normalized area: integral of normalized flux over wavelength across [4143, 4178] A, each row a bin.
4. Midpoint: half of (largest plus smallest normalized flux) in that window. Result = 0.044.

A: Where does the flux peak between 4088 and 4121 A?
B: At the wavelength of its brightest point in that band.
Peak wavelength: 4089.5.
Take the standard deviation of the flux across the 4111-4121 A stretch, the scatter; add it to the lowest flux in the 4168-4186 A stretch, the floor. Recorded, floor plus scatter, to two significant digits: 9.6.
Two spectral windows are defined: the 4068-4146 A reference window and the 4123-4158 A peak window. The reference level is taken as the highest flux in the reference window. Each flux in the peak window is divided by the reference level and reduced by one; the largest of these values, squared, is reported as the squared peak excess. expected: 0.018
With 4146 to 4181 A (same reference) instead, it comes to 0.025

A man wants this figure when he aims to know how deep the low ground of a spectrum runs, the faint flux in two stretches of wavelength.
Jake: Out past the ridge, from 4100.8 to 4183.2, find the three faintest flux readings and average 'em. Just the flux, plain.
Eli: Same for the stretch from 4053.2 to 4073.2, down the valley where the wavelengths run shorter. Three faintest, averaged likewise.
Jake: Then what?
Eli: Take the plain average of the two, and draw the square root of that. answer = 3.26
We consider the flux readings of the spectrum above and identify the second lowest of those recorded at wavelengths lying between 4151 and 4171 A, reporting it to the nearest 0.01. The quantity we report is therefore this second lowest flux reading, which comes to 10.71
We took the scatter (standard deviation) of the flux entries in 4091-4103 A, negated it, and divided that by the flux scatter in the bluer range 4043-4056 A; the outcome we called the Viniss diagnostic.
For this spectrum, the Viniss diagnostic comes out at -1.10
